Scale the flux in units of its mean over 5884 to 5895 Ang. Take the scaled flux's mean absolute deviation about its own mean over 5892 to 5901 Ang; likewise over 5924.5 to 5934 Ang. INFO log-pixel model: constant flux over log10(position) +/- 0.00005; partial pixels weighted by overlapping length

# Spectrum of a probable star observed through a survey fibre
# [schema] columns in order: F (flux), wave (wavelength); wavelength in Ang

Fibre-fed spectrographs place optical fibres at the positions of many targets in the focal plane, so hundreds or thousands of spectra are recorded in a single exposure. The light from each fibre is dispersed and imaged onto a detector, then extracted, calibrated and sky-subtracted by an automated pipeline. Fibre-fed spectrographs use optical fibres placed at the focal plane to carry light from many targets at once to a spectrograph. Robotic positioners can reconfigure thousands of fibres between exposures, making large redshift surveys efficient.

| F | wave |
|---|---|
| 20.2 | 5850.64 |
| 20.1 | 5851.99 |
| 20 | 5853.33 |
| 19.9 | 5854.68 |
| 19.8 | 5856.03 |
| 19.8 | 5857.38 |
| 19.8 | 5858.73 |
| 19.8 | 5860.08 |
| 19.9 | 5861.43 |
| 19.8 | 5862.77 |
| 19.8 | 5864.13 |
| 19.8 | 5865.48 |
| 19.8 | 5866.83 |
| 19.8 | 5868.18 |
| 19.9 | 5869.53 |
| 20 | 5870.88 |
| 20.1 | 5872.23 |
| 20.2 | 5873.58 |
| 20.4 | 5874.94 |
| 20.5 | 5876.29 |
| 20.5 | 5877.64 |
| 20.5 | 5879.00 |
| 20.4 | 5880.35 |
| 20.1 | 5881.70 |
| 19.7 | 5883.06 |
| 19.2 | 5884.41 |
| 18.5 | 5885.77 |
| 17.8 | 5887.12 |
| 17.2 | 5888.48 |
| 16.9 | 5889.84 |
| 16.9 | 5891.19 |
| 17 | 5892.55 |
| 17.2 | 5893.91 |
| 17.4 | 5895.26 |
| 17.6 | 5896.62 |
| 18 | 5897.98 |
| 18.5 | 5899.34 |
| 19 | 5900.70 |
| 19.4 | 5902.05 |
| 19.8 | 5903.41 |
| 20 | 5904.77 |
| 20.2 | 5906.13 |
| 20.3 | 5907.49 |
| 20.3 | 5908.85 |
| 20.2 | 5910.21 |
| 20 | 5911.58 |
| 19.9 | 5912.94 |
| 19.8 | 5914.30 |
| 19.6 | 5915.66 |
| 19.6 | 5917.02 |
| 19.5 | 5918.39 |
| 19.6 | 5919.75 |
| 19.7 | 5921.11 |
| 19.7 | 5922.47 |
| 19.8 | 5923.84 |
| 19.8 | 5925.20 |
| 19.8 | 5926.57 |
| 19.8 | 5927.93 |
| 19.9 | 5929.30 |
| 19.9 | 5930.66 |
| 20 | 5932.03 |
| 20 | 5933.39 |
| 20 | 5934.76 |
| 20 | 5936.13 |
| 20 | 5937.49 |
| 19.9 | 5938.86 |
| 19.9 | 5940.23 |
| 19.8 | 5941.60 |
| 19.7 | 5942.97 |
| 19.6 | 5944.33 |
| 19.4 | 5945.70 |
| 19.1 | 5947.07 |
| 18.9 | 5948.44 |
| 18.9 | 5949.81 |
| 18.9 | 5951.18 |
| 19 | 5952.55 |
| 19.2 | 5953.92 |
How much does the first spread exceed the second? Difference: 0.029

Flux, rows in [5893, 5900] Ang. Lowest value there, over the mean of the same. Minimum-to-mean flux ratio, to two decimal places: 0.97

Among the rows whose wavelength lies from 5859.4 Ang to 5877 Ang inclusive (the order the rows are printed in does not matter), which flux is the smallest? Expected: 19.8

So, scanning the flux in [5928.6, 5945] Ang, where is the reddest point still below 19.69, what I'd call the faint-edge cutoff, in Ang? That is 5944.33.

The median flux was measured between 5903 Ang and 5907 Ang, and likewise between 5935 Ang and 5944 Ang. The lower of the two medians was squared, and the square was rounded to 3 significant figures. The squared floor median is 396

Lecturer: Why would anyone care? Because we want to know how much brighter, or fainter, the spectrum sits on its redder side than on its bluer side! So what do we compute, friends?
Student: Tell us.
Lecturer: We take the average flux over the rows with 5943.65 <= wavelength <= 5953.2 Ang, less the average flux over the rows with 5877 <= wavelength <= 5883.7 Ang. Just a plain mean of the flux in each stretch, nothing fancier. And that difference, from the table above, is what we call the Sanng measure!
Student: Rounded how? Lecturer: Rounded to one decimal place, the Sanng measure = -1.1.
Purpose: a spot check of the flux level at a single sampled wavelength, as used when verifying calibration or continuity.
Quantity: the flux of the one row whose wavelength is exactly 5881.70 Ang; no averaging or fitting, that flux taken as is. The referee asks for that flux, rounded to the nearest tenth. 20.1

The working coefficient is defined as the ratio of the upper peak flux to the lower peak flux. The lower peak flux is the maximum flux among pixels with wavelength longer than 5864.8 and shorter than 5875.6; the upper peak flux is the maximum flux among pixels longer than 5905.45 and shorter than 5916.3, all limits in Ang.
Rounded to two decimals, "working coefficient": 1.00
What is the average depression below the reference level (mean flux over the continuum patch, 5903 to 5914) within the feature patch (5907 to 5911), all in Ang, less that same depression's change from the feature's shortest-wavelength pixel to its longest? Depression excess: -0.28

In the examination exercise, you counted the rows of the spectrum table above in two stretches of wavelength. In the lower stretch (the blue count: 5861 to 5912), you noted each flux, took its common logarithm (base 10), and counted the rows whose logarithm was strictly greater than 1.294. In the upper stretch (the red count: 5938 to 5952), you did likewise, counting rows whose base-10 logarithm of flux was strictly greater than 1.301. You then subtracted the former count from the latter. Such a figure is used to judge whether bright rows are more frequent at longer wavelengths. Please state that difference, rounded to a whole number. -24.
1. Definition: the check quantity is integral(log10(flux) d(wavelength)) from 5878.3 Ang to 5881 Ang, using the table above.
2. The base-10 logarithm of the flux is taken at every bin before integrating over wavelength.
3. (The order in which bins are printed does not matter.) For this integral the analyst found 3.5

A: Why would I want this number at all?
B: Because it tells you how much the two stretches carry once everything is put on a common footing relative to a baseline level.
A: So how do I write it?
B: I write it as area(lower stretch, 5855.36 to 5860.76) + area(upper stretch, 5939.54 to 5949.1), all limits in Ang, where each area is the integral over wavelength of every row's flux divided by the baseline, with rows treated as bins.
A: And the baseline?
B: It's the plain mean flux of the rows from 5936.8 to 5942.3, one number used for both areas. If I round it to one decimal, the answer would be 14.7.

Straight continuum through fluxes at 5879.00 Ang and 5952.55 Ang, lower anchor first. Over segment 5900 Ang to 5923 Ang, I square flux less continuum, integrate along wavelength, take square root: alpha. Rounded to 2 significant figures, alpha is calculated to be 1.7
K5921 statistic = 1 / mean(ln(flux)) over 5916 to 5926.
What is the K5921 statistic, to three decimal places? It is 0.336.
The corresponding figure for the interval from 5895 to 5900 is 0.347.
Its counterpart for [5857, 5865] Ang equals 0.335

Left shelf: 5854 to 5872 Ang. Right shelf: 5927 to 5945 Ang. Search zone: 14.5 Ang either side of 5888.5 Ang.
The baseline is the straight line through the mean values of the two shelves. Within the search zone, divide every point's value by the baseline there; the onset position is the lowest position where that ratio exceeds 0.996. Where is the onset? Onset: 5874.94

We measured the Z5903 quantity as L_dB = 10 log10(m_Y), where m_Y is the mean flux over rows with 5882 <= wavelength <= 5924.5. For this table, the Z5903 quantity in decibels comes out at 12.8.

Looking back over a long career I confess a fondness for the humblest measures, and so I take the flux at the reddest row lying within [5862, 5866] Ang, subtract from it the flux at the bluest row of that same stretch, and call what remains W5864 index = 0.0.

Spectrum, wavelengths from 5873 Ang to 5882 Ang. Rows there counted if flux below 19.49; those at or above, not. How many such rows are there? 0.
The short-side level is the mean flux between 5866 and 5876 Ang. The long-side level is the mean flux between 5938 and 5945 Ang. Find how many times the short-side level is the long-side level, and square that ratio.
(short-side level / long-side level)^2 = 1.03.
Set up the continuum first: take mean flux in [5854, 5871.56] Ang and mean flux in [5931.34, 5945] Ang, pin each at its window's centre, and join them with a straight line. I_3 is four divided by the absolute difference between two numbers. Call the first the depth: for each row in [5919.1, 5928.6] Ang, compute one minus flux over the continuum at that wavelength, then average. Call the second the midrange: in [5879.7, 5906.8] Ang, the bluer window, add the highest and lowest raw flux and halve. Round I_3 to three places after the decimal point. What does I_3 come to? 0.215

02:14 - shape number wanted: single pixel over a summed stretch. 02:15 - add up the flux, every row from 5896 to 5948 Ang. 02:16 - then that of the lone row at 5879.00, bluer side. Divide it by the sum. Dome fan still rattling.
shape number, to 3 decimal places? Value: 0.027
